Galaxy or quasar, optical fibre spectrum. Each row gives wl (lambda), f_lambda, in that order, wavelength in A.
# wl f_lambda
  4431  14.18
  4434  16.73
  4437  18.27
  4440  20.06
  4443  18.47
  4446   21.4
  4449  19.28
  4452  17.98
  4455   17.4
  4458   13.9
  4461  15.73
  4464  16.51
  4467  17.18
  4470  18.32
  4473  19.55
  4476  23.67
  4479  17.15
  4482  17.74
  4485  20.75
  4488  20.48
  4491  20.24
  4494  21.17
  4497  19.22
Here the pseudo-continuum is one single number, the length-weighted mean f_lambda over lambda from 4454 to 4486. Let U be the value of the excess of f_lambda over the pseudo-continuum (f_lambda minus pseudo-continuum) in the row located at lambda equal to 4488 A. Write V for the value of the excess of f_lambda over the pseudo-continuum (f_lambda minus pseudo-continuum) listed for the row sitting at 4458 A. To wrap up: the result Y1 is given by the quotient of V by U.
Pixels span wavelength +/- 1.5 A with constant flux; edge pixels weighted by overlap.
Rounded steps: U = 2.5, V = -4.1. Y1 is -2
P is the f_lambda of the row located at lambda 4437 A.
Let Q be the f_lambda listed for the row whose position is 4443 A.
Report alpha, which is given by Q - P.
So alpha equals 0.2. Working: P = 18.27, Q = 18.47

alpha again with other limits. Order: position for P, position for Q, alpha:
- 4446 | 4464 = -4.9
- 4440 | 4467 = -2.9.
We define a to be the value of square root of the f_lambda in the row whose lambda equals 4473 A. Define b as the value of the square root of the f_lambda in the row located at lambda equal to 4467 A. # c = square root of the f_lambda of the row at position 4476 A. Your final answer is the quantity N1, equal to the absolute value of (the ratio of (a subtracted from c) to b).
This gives 0.107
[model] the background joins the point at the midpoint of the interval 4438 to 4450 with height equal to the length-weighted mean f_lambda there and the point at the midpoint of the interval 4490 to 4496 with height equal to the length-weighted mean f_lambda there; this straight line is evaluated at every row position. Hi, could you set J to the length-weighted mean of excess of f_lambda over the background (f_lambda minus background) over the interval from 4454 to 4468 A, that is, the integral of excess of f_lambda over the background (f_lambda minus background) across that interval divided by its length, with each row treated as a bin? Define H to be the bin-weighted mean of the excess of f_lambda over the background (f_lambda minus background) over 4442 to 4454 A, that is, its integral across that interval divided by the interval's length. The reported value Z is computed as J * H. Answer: 2.4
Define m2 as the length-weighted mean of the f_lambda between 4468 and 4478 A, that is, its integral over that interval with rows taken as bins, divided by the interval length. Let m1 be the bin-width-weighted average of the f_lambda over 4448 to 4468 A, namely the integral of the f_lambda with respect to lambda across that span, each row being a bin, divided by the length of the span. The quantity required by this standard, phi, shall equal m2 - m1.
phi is 3.4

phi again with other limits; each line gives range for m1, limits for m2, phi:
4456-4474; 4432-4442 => 1.3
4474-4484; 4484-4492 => 0.9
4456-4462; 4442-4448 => 5.0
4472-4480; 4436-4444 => -1.3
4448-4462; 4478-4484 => 0.9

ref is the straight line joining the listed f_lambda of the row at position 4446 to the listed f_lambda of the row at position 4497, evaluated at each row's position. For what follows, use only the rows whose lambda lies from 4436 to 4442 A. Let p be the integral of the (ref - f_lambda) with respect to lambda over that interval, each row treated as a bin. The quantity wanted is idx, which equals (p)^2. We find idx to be 228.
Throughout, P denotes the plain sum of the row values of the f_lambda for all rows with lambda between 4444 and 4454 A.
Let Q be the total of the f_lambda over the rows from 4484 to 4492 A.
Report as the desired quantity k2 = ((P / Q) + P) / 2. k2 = 29.8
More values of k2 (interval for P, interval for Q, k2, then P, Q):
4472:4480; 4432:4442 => 30.7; 60.4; 55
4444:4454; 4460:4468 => 29.9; 58.7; 49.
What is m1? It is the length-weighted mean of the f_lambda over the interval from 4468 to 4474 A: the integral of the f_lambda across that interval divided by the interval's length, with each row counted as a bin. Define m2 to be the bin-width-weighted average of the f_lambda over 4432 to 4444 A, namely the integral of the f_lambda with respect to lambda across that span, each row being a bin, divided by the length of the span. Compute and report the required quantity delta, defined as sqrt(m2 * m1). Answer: 18.5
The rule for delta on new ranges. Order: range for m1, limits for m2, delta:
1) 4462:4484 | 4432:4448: 18.7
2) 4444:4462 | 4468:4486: 18.5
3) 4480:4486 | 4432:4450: 18.9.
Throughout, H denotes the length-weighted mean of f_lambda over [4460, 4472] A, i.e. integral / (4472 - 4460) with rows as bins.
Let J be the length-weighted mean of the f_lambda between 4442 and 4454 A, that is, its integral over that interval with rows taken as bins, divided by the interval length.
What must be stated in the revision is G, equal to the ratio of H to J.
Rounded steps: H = 17.1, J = 19.2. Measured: 0.89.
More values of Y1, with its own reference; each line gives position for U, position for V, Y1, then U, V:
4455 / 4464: 3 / -0.6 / -1.4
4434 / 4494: -3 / -1.2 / 3.2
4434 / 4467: 1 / -1.2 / -0.8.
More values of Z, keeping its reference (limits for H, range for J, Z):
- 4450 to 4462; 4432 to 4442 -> 5.3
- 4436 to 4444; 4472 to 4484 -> 0.5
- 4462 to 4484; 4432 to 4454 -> 1.7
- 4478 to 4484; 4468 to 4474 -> 4.0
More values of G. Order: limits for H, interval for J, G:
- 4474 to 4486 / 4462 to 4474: 1.12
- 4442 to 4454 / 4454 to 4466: 1.21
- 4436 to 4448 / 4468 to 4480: 1.00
